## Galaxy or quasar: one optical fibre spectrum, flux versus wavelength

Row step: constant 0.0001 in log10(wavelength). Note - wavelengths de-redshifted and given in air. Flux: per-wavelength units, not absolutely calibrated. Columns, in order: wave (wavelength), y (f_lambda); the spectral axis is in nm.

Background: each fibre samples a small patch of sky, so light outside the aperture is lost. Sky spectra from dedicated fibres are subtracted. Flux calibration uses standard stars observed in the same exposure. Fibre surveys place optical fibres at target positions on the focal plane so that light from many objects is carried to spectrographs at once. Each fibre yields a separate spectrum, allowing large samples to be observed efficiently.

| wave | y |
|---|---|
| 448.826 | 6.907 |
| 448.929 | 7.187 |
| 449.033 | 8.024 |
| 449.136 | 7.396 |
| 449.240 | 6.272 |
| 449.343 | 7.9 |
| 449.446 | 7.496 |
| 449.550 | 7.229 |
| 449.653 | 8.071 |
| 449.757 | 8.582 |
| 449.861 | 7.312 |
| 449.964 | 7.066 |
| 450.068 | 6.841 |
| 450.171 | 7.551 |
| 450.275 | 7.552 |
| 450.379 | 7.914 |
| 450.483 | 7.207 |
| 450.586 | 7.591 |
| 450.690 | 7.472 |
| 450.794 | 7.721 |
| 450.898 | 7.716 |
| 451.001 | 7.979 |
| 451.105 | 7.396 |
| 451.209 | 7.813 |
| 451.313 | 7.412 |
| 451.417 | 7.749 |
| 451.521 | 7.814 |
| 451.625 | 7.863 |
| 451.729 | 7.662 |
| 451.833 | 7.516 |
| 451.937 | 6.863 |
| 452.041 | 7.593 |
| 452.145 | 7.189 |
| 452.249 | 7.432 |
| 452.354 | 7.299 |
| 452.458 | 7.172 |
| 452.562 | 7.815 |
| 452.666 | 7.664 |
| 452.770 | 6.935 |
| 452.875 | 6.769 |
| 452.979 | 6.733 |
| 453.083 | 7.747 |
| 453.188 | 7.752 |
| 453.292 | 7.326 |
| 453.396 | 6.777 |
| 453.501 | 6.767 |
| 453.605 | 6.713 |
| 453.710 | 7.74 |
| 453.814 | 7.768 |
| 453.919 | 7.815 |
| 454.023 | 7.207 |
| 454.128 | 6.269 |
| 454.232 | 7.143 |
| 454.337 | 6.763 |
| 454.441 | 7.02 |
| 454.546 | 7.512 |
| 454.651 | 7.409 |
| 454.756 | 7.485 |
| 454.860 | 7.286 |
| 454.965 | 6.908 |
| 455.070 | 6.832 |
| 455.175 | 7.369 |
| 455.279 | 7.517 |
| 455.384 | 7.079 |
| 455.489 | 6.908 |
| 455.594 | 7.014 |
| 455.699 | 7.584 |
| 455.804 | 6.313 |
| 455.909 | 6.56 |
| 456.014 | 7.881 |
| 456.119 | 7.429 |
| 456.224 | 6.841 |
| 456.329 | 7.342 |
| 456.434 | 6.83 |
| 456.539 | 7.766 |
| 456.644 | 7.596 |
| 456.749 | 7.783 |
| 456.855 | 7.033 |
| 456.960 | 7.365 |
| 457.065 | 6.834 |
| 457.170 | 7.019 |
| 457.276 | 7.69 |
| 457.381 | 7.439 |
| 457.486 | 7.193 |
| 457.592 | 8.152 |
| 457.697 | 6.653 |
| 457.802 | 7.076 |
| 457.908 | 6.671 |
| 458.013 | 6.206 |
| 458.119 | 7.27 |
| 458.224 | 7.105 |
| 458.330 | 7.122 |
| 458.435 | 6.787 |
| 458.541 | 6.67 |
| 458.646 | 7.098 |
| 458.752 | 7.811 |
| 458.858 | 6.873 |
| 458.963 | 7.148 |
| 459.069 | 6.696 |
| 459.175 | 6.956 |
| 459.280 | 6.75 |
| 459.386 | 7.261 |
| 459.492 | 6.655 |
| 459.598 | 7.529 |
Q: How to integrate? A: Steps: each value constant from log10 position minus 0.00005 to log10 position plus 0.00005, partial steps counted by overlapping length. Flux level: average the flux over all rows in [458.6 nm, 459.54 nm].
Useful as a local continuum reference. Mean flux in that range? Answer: 7.03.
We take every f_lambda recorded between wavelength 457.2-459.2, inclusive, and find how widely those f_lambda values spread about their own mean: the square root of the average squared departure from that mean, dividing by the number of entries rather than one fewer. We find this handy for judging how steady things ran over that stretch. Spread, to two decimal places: 0.45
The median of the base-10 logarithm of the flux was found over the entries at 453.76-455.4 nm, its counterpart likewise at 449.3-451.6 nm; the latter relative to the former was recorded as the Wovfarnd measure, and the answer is 1.02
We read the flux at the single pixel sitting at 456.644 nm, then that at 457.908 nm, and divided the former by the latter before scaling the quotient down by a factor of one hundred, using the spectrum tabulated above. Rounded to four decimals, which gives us 0.0114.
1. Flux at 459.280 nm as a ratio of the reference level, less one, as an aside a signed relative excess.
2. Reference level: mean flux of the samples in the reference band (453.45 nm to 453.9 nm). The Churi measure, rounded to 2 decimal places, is -0.07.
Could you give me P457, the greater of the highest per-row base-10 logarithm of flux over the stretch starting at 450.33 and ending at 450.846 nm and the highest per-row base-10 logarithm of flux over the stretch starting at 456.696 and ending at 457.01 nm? 0.898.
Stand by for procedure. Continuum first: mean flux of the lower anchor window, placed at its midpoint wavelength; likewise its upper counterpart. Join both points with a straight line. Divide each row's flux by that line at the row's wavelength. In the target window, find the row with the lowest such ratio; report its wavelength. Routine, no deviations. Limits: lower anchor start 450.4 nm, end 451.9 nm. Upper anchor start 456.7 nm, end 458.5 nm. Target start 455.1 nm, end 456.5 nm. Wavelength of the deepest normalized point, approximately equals 455.804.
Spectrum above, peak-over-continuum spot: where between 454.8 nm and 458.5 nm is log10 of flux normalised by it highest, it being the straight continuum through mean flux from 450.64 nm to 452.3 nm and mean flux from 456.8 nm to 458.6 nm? 457.592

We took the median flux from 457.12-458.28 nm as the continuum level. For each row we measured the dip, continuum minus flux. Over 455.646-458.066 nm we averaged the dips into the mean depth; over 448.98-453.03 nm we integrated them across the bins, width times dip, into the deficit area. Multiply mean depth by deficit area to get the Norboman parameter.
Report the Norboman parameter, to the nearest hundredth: 0.12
